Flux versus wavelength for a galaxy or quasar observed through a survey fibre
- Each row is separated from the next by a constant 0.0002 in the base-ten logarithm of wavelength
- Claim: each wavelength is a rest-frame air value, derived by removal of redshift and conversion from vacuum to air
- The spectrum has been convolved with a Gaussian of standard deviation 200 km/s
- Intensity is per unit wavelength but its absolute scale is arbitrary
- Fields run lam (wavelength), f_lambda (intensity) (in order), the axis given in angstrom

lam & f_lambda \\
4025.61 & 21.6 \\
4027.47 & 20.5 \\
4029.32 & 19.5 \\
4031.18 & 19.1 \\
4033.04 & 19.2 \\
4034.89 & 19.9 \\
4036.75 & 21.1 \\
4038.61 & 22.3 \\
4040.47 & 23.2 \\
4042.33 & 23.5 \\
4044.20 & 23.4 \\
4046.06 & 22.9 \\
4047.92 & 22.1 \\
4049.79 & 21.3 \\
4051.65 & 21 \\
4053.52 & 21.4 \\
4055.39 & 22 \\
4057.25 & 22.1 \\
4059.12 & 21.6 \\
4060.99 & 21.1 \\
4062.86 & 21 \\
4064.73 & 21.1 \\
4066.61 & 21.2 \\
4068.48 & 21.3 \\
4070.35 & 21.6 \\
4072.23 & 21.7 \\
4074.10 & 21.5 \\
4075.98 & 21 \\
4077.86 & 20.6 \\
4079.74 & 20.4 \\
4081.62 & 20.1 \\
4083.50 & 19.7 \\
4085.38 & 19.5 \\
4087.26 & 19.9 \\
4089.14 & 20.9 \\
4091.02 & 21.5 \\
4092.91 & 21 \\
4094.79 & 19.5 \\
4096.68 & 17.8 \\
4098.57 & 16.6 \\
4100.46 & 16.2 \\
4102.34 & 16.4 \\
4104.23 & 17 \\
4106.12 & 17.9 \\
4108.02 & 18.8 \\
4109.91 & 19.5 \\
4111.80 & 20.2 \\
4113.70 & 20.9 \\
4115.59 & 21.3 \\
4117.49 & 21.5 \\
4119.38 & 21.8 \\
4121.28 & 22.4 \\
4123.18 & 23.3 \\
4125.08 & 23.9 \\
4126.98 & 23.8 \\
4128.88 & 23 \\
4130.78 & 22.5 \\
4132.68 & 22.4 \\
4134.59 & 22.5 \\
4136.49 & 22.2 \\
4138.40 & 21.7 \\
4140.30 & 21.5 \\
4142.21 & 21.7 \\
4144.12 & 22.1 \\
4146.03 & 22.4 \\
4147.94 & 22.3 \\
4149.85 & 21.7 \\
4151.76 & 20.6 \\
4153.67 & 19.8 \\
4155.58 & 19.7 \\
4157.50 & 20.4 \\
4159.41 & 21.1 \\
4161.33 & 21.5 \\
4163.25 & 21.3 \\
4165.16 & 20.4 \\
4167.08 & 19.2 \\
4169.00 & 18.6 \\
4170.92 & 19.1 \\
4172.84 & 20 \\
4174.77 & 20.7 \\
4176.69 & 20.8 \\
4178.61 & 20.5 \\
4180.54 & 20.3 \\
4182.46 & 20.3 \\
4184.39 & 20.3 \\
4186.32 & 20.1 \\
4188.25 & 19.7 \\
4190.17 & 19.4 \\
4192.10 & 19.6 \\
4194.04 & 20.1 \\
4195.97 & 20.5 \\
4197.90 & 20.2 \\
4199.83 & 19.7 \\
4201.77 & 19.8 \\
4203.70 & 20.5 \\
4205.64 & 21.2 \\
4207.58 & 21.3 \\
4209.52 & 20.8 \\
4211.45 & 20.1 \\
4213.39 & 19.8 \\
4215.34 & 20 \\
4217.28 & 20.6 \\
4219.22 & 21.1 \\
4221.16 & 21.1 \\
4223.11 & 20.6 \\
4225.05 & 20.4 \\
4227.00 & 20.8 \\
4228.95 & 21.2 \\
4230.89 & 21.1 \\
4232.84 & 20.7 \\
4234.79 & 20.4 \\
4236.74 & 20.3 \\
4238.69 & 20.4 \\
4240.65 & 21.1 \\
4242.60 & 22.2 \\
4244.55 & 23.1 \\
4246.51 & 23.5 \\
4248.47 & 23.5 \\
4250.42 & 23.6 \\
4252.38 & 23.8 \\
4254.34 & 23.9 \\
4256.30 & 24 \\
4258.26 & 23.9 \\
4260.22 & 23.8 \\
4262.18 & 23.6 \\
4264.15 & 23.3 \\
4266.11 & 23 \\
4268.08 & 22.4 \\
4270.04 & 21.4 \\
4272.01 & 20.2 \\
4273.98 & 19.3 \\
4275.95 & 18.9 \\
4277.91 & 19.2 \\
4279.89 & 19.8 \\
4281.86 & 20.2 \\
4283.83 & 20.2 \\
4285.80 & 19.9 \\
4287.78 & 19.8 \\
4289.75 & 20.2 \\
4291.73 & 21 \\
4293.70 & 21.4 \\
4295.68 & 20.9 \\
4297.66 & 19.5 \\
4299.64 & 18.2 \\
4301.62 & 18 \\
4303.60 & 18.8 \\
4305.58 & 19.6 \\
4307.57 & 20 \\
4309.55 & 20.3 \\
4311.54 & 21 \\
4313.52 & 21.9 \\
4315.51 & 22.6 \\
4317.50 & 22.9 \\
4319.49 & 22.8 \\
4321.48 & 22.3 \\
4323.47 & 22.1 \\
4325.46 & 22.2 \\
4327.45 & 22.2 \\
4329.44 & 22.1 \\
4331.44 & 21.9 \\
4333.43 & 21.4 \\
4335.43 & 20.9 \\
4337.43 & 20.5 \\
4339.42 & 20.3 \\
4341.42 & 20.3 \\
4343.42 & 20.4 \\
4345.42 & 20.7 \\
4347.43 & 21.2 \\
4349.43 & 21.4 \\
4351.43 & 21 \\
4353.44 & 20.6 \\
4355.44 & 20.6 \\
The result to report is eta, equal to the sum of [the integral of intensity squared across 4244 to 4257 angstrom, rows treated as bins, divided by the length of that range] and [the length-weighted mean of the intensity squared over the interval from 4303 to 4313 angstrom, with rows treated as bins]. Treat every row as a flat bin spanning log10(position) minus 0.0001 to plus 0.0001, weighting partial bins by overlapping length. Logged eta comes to 962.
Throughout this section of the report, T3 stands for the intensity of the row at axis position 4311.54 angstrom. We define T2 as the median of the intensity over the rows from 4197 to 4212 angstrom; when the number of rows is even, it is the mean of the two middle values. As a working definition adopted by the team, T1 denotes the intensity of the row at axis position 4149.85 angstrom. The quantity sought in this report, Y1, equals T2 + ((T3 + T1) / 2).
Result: 41.7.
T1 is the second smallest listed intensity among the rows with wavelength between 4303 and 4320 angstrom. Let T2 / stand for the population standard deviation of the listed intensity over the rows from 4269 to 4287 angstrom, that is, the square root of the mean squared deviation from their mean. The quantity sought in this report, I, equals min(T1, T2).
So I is 0.70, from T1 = 19.6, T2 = 0.70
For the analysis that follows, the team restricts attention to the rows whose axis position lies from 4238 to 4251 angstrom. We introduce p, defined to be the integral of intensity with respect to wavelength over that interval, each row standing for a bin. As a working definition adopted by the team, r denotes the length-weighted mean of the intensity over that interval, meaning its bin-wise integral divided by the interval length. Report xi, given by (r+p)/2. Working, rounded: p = 292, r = 22.5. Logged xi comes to 157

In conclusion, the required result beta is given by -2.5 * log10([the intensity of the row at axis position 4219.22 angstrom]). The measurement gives -3.31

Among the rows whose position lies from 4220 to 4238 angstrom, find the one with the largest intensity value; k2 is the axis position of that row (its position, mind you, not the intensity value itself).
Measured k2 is 4228.95 angstrom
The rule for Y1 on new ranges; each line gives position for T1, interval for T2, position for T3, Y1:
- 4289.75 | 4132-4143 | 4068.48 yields 42.7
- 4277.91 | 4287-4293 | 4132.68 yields 41.0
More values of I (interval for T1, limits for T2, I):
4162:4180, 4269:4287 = 0.70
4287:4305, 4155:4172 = 0.99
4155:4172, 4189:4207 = 0.53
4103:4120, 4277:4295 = 0.62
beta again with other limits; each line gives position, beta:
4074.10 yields -3.33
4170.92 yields -3.20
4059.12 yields -3.34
